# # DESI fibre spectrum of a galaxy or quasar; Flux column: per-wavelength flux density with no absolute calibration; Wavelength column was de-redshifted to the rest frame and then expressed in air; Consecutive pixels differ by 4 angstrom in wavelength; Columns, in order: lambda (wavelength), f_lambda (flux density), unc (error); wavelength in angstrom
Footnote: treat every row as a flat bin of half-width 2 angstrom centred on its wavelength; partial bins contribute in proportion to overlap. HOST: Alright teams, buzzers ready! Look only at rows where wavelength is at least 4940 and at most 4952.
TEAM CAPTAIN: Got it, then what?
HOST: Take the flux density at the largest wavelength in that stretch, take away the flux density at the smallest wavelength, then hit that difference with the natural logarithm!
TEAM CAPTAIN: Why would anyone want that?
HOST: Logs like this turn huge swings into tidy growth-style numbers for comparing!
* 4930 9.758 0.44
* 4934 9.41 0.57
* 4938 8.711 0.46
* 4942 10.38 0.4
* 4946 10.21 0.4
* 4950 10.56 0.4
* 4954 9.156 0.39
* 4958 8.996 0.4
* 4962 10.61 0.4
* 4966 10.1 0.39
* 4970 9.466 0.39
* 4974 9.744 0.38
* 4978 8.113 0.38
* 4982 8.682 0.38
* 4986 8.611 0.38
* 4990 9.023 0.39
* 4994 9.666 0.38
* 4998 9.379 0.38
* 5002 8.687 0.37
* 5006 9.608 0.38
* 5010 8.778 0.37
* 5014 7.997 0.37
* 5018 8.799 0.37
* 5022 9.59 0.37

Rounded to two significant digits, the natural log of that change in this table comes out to -1.7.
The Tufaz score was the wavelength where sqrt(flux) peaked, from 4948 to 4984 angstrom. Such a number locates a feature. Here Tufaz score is 4962 angstrom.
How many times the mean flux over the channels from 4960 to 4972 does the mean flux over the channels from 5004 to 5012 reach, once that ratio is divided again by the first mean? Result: 0.091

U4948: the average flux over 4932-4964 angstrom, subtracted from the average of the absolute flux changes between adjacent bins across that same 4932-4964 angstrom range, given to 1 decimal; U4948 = -8.9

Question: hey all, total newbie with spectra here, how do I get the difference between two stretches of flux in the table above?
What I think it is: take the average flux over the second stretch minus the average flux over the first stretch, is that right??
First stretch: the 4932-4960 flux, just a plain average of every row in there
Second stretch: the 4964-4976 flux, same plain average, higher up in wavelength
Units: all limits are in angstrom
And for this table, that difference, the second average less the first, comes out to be 0.14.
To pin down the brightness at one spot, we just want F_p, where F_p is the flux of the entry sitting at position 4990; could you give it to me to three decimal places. 9.023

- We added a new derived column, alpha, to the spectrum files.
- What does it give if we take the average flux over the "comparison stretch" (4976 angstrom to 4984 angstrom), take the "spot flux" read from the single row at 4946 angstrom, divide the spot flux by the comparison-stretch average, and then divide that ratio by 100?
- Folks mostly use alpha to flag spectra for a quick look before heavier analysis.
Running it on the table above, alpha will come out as 0.0122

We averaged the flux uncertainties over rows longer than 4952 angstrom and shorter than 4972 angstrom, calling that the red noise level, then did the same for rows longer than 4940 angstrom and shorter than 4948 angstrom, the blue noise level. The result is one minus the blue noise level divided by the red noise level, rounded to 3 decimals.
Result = -0.015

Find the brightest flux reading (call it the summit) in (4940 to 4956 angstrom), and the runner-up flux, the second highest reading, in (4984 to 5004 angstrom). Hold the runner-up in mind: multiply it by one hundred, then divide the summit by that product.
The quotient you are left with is 0.0113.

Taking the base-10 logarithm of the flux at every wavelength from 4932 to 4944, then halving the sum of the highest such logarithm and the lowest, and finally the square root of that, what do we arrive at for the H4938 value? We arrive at 0.989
